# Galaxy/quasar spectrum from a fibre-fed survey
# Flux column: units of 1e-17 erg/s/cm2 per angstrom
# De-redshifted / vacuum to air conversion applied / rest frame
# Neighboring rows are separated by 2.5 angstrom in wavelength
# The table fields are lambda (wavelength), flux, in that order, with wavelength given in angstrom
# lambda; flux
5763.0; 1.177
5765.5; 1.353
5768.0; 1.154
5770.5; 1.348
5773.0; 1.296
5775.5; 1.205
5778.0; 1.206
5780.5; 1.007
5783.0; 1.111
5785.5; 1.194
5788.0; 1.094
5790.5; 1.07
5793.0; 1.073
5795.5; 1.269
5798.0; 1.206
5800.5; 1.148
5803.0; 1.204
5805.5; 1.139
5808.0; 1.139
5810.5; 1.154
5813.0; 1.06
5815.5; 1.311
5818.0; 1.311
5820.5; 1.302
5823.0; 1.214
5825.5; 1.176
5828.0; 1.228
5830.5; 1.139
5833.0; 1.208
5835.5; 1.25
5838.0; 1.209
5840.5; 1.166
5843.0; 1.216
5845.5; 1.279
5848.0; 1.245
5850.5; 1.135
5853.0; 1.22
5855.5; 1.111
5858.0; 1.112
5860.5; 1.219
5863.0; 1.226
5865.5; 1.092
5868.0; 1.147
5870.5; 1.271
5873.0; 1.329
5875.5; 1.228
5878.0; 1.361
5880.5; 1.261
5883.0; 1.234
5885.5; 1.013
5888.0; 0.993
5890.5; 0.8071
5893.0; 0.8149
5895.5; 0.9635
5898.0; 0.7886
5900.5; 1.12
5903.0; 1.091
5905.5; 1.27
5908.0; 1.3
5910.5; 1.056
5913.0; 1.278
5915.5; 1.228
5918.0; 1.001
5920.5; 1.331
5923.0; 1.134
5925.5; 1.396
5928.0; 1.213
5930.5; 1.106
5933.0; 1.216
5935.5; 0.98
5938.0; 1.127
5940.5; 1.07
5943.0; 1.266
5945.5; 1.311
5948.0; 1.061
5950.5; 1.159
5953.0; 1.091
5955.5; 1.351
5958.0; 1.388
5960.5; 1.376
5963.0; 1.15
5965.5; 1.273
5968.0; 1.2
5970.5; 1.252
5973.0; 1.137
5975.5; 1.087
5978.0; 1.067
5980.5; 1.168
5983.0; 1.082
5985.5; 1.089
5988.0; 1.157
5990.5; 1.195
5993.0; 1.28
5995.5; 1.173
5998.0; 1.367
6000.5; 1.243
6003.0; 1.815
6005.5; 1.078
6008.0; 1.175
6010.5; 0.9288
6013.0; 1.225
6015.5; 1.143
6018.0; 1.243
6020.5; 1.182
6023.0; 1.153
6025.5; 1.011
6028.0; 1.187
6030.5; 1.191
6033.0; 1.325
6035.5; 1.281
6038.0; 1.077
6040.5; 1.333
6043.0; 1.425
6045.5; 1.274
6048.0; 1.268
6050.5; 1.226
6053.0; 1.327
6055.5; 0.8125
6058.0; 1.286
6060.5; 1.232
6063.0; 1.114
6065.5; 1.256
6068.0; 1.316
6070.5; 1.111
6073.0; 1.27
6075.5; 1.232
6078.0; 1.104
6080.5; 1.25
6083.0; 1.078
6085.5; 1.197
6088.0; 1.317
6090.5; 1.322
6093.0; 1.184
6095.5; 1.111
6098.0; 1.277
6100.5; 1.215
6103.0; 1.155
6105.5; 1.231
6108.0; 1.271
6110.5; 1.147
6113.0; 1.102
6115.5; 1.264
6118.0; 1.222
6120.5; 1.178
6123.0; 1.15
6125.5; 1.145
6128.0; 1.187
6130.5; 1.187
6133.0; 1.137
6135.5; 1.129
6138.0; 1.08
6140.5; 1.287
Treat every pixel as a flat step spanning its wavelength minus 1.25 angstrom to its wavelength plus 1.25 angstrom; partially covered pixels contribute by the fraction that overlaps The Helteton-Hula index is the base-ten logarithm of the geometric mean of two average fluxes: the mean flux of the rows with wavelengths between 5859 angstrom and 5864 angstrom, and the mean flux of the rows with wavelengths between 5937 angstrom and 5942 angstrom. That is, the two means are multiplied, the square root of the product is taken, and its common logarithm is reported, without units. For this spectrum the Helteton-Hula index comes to 0.064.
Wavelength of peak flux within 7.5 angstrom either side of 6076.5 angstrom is 6073.0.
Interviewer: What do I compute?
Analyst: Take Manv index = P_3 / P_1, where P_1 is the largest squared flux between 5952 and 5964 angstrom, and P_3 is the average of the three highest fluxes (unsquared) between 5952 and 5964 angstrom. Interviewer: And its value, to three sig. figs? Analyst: 0.712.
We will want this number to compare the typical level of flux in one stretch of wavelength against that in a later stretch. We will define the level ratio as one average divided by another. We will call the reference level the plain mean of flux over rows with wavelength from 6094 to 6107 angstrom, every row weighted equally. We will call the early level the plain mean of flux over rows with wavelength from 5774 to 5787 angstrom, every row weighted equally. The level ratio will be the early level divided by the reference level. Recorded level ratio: 0.96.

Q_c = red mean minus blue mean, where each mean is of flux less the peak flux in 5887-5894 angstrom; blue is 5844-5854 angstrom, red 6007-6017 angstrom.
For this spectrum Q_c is -0.10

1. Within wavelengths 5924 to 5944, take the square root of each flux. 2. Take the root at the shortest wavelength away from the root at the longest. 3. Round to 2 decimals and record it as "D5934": -0.06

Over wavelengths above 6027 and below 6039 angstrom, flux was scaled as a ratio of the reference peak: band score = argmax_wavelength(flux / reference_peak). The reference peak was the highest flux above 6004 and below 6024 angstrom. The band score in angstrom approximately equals 6033.0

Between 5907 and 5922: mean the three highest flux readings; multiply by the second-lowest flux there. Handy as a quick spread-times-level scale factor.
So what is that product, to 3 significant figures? 1.38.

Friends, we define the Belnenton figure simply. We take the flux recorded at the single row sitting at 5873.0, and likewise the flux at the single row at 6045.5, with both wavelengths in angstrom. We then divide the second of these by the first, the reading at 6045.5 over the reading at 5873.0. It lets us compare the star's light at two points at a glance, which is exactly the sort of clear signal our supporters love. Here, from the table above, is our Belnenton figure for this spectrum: 0.96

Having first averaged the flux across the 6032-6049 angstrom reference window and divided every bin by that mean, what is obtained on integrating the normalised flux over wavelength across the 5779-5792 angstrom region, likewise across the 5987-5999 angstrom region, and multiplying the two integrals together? 128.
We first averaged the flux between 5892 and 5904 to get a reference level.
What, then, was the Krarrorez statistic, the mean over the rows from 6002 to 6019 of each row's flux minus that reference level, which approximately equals 0.27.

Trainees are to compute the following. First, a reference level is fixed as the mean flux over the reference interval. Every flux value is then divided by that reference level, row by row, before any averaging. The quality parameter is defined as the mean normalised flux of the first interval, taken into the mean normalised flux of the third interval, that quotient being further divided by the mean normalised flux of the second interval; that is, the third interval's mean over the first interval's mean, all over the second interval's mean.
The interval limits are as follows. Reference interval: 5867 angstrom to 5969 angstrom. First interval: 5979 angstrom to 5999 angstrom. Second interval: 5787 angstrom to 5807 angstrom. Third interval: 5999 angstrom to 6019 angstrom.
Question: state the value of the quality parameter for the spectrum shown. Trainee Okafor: 1.05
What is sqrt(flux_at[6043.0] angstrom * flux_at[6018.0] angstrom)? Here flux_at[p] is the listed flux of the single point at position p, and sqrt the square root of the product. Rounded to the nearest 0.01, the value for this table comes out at 1.33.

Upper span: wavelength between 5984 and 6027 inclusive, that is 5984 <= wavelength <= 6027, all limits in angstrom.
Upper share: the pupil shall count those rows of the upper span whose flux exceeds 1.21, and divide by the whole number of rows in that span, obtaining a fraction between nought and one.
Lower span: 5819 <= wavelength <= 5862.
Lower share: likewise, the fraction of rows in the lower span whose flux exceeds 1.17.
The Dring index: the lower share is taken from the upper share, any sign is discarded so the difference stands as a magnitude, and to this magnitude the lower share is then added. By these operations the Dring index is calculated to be 1.1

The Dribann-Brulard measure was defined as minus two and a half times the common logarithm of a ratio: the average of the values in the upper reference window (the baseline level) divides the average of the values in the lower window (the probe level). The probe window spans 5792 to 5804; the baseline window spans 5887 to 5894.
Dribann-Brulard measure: -0.33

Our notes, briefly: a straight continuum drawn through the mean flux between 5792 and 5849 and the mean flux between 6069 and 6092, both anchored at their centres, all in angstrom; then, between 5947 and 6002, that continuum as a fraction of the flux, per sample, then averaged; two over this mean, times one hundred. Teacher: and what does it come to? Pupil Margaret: 197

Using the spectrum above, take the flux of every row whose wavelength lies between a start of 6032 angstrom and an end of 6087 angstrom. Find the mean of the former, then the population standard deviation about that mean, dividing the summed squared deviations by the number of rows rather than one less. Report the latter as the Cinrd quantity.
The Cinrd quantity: 0.13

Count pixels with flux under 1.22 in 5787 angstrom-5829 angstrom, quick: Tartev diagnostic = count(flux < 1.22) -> 12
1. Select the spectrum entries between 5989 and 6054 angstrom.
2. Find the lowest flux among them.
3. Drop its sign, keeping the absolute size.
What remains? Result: 0.93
